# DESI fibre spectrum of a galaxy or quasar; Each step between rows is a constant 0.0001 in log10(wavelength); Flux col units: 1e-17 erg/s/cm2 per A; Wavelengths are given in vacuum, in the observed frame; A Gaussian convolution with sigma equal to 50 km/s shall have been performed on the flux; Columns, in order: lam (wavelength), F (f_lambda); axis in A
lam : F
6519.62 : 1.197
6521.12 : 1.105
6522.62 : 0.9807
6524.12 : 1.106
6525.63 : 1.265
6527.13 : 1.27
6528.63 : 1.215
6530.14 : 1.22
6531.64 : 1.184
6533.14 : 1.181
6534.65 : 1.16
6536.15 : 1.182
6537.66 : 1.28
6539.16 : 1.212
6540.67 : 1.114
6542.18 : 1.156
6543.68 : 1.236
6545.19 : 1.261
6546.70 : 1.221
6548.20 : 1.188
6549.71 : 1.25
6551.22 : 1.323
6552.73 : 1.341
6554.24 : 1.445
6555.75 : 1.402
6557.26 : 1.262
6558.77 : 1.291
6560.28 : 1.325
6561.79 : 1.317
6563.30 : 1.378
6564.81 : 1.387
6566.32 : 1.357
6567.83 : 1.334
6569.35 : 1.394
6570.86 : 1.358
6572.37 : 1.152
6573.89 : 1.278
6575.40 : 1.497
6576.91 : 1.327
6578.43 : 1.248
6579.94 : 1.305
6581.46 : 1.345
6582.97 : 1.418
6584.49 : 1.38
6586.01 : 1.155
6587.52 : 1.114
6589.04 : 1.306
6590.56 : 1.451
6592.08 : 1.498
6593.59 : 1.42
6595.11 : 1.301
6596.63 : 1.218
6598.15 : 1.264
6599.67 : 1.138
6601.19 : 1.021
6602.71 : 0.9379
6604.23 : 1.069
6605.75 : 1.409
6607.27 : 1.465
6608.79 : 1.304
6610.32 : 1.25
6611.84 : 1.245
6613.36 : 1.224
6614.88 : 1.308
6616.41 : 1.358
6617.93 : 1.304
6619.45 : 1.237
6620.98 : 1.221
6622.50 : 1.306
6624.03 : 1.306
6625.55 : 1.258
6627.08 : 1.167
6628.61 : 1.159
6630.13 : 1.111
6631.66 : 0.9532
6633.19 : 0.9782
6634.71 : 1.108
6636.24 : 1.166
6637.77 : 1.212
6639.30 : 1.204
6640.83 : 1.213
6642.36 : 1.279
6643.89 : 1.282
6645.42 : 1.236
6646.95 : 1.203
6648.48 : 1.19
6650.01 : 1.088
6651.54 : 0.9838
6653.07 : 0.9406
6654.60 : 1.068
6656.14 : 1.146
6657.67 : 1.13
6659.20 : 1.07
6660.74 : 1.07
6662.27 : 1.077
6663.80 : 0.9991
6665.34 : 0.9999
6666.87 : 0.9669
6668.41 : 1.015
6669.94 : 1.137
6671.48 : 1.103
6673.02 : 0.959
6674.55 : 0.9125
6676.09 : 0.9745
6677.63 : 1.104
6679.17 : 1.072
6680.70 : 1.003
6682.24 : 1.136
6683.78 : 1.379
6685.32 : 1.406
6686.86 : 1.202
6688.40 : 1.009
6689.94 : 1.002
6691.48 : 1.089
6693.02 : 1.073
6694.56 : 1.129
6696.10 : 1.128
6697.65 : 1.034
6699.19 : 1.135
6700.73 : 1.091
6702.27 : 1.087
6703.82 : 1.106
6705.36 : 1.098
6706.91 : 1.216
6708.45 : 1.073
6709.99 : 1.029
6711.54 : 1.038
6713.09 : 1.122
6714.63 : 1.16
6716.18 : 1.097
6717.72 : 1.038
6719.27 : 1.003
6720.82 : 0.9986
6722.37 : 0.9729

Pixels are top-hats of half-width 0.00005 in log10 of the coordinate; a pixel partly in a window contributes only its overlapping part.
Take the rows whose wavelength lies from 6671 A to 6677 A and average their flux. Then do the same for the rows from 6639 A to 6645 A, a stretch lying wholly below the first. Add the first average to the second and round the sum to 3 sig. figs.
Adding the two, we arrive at 2.23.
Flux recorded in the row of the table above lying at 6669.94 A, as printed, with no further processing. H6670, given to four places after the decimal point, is 1.1370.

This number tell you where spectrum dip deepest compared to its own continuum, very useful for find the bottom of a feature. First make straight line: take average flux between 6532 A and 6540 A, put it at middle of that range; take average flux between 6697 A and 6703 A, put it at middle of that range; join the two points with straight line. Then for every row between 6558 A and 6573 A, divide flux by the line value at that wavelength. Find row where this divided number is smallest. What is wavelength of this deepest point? 6572.37 A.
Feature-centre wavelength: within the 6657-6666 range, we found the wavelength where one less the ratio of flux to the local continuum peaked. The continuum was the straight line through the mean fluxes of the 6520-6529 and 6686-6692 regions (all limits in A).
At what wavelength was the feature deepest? 6663.80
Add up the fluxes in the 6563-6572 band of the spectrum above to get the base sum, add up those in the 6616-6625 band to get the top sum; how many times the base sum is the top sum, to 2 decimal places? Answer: 0.94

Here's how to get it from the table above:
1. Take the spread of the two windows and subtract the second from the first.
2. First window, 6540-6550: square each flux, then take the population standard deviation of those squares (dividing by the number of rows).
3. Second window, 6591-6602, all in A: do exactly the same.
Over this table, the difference -0.26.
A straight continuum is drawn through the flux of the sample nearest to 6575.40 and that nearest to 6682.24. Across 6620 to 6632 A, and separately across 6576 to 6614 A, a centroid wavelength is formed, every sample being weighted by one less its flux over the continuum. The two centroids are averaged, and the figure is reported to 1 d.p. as 6611.7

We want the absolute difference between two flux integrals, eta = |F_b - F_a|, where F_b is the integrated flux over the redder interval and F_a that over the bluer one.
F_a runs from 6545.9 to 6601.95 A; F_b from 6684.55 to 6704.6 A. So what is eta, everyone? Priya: 51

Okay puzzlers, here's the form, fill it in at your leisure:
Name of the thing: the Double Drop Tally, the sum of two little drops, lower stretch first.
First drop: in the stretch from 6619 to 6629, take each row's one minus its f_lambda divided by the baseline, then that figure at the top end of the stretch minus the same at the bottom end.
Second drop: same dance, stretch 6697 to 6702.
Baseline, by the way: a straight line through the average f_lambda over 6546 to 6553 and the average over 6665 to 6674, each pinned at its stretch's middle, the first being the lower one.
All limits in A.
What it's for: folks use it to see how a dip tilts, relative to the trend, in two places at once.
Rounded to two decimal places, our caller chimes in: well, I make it -0.01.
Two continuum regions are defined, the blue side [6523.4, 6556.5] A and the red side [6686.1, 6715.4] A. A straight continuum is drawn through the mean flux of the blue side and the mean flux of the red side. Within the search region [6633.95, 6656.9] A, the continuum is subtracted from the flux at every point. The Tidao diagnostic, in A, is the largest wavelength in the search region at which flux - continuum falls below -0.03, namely 6654.60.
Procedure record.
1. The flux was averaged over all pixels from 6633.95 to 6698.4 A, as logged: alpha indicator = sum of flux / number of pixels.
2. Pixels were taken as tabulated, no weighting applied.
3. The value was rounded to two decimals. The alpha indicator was 1.11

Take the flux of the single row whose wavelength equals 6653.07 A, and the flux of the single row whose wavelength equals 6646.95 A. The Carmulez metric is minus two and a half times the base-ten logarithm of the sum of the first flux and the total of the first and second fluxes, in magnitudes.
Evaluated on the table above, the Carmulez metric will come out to -1.22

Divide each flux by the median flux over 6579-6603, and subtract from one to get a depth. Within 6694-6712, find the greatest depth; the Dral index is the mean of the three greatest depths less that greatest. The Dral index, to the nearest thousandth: -0.004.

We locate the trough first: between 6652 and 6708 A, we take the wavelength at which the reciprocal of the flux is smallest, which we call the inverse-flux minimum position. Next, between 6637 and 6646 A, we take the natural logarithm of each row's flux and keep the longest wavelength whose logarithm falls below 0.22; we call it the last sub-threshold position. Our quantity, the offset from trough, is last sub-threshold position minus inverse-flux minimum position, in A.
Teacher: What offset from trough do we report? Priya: -39.9 A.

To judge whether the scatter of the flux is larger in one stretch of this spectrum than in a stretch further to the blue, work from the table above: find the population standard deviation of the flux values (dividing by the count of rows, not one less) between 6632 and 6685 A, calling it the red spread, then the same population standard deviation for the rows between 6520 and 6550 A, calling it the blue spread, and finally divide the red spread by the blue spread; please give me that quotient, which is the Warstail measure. 1.6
